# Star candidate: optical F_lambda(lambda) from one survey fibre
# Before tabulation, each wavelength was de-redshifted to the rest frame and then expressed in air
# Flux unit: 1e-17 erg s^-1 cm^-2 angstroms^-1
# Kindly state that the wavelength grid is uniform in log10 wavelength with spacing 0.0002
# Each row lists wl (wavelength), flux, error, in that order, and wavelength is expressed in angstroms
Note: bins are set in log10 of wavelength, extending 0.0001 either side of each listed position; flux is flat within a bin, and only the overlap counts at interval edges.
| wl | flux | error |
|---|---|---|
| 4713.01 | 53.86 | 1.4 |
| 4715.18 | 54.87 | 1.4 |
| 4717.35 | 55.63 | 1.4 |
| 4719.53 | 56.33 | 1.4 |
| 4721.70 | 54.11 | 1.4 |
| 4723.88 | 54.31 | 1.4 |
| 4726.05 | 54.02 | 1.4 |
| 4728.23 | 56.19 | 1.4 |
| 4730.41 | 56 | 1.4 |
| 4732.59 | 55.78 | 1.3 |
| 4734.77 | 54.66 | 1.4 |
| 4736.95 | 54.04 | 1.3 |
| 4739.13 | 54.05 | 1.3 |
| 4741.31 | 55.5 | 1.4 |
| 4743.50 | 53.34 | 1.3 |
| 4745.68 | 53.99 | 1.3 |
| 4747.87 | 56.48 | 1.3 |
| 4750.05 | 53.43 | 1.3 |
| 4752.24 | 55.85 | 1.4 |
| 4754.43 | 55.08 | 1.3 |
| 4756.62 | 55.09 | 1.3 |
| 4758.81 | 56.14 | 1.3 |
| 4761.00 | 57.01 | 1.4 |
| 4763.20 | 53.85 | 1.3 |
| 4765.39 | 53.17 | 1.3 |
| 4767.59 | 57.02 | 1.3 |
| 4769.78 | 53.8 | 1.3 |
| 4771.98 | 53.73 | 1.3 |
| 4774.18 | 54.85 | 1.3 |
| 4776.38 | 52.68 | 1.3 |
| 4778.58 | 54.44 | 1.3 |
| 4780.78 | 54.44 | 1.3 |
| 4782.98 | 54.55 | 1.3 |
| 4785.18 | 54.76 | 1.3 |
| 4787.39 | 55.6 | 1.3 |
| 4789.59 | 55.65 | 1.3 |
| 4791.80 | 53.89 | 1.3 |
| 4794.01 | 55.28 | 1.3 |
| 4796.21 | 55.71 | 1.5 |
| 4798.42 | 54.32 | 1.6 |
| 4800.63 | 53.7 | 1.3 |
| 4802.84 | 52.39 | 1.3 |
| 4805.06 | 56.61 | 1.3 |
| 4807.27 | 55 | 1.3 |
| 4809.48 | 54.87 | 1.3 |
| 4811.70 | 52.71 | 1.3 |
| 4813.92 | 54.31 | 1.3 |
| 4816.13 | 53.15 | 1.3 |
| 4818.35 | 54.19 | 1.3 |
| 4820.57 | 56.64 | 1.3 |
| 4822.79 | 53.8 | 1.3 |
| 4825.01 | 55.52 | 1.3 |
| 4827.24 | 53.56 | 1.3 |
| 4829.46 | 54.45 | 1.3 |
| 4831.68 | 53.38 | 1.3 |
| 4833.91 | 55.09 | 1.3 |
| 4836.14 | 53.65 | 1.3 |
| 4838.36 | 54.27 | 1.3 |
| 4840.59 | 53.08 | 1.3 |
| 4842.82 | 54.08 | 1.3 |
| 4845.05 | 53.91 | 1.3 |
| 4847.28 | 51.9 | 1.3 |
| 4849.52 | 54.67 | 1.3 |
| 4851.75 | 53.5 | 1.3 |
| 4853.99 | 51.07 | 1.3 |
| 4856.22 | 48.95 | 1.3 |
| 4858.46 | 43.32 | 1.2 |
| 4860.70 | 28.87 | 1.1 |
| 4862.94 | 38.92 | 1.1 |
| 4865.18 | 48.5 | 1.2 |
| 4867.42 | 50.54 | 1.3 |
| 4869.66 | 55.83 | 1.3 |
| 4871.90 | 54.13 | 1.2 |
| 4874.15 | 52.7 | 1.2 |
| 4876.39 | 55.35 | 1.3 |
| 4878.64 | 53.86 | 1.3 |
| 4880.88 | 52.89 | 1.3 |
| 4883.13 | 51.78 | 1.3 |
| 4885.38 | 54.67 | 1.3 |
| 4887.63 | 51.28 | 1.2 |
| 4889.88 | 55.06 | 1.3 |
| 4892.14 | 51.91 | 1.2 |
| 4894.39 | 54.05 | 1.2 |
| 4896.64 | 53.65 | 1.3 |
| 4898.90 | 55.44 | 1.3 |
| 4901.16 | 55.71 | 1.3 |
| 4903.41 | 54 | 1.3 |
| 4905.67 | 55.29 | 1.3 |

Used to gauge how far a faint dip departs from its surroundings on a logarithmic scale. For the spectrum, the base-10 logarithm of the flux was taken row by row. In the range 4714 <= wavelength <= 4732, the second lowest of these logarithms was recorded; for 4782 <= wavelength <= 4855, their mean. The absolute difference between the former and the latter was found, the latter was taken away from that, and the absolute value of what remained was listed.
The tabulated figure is 1.73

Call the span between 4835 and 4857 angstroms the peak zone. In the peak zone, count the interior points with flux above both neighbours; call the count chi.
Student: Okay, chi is 3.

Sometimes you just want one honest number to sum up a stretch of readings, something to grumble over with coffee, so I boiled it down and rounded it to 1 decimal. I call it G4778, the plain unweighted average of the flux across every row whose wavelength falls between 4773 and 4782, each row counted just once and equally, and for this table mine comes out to 54.1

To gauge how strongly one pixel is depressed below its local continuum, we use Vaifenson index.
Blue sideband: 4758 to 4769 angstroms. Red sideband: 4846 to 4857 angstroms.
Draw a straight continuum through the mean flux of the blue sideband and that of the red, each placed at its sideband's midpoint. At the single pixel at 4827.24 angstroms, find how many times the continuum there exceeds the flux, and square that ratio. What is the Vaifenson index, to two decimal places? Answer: 0.98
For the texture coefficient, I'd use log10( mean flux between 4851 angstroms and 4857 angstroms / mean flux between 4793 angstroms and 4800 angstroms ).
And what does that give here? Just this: -0.032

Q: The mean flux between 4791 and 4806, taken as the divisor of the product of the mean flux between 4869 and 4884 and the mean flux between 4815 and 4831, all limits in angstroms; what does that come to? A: 53.7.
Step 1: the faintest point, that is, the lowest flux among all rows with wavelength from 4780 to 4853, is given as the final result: 51.9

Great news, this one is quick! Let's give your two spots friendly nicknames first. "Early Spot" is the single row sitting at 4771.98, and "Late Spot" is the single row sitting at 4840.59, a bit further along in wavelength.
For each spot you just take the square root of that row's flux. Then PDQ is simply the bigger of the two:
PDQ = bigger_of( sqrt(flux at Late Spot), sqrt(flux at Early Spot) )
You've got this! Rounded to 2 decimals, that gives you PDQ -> 7.33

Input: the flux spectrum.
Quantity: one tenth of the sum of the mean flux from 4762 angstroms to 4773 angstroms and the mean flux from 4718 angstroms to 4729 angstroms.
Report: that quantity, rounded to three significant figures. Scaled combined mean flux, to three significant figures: 10.9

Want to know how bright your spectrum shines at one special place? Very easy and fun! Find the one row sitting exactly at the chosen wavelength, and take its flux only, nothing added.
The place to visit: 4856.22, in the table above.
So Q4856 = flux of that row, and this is 48.95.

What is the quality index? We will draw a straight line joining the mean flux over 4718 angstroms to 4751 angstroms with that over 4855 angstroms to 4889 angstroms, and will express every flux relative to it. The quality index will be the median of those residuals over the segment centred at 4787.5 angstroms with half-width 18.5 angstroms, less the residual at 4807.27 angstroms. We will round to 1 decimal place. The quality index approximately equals -1.4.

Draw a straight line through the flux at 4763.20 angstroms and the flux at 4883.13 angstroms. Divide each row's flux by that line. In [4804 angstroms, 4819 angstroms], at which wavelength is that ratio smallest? 4811.70 angstroms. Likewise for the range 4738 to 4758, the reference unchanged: 4743.50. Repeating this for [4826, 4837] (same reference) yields 4831.68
